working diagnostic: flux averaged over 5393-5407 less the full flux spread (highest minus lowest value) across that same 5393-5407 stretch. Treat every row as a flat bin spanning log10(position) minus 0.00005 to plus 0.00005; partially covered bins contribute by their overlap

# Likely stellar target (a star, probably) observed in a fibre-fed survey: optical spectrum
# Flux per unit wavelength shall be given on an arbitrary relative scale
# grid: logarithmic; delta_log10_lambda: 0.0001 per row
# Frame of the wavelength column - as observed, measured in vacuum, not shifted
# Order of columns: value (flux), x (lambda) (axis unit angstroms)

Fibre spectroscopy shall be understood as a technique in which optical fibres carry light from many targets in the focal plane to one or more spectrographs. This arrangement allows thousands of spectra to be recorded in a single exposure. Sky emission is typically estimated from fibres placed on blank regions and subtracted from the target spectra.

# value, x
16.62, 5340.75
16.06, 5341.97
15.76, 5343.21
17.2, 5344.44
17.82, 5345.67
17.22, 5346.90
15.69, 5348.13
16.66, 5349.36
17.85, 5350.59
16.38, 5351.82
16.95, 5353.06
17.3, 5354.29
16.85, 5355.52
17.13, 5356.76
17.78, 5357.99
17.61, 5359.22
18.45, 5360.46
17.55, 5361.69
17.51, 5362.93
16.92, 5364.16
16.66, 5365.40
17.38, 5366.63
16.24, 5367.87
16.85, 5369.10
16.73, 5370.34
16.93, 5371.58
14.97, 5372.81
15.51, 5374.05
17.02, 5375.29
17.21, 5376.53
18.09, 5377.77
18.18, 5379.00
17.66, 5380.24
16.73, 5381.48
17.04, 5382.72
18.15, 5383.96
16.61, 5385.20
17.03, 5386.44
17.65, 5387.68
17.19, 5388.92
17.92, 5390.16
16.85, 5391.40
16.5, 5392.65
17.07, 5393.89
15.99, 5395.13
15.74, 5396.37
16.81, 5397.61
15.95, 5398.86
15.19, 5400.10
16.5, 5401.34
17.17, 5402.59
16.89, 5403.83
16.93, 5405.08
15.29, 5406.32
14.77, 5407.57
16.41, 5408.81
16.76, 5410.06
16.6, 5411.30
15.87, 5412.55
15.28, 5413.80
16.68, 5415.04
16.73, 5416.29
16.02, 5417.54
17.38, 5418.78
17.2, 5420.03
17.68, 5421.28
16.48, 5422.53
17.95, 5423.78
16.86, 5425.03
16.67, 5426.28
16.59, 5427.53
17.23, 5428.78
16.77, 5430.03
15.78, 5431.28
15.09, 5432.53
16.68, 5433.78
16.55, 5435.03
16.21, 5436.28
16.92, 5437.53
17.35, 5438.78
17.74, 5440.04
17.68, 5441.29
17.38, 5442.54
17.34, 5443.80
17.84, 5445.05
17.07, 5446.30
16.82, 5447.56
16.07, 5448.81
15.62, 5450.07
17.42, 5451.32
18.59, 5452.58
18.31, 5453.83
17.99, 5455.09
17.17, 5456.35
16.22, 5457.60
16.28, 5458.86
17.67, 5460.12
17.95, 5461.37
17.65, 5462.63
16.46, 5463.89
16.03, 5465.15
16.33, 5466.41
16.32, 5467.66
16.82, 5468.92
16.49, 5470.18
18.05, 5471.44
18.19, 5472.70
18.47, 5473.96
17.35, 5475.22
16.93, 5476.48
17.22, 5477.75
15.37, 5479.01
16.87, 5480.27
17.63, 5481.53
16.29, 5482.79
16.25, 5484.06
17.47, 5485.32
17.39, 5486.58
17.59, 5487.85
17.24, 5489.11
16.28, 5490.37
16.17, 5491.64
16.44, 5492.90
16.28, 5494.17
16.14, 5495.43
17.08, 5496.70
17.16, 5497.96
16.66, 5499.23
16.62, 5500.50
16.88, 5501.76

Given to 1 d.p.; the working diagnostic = 14.3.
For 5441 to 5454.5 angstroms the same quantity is 14.3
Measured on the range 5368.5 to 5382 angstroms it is 13.7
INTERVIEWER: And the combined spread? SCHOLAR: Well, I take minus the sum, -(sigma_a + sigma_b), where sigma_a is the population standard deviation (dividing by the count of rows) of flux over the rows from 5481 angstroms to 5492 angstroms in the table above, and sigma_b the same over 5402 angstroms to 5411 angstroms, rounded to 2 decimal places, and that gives -1.47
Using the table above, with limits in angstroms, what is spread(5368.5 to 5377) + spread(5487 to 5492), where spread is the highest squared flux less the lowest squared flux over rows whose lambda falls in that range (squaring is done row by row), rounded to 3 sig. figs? 120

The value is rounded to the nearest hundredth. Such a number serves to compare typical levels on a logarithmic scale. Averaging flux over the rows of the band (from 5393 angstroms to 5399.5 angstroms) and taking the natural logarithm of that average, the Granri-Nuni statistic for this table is 2.79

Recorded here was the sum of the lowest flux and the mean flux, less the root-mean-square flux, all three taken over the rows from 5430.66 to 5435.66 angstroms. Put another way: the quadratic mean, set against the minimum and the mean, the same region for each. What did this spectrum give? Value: 15.1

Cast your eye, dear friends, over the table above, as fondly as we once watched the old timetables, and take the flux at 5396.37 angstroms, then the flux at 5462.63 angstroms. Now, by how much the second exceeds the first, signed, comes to 1.9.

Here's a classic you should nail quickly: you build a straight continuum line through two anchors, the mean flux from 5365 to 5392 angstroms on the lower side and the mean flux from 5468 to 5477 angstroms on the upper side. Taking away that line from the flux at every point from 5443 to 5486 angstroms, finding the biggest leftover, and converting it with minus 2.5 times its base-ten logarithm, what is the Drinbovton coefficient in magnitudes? -0.2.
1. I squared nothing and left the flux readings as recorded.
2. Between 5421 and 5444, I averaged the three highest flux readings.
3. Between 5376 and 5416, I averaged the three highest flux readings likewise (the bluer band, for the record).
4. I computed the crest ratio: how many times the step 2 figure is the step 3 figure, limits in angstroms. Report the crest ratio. 0.98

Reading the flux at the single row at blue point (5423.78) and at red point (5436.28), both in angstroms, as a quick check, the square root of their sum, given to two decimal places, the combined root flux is 5.84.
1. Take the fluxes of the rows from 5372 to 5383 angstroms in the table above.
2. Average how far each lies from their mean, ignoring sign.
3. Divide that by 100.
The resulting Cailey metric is 0.0080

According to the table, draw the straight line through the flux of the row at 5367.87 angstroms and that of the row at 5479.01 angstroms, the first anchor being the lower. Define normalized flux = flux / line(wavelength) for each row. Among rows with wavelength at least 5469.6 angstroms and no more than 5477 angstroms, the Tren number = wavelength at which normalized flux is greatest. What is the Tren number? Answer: 5473.96 angstroms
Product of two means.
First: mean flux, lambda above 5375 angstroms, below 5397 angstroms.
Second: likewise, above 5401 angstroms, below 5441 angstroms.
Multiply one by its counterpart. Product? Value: 285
